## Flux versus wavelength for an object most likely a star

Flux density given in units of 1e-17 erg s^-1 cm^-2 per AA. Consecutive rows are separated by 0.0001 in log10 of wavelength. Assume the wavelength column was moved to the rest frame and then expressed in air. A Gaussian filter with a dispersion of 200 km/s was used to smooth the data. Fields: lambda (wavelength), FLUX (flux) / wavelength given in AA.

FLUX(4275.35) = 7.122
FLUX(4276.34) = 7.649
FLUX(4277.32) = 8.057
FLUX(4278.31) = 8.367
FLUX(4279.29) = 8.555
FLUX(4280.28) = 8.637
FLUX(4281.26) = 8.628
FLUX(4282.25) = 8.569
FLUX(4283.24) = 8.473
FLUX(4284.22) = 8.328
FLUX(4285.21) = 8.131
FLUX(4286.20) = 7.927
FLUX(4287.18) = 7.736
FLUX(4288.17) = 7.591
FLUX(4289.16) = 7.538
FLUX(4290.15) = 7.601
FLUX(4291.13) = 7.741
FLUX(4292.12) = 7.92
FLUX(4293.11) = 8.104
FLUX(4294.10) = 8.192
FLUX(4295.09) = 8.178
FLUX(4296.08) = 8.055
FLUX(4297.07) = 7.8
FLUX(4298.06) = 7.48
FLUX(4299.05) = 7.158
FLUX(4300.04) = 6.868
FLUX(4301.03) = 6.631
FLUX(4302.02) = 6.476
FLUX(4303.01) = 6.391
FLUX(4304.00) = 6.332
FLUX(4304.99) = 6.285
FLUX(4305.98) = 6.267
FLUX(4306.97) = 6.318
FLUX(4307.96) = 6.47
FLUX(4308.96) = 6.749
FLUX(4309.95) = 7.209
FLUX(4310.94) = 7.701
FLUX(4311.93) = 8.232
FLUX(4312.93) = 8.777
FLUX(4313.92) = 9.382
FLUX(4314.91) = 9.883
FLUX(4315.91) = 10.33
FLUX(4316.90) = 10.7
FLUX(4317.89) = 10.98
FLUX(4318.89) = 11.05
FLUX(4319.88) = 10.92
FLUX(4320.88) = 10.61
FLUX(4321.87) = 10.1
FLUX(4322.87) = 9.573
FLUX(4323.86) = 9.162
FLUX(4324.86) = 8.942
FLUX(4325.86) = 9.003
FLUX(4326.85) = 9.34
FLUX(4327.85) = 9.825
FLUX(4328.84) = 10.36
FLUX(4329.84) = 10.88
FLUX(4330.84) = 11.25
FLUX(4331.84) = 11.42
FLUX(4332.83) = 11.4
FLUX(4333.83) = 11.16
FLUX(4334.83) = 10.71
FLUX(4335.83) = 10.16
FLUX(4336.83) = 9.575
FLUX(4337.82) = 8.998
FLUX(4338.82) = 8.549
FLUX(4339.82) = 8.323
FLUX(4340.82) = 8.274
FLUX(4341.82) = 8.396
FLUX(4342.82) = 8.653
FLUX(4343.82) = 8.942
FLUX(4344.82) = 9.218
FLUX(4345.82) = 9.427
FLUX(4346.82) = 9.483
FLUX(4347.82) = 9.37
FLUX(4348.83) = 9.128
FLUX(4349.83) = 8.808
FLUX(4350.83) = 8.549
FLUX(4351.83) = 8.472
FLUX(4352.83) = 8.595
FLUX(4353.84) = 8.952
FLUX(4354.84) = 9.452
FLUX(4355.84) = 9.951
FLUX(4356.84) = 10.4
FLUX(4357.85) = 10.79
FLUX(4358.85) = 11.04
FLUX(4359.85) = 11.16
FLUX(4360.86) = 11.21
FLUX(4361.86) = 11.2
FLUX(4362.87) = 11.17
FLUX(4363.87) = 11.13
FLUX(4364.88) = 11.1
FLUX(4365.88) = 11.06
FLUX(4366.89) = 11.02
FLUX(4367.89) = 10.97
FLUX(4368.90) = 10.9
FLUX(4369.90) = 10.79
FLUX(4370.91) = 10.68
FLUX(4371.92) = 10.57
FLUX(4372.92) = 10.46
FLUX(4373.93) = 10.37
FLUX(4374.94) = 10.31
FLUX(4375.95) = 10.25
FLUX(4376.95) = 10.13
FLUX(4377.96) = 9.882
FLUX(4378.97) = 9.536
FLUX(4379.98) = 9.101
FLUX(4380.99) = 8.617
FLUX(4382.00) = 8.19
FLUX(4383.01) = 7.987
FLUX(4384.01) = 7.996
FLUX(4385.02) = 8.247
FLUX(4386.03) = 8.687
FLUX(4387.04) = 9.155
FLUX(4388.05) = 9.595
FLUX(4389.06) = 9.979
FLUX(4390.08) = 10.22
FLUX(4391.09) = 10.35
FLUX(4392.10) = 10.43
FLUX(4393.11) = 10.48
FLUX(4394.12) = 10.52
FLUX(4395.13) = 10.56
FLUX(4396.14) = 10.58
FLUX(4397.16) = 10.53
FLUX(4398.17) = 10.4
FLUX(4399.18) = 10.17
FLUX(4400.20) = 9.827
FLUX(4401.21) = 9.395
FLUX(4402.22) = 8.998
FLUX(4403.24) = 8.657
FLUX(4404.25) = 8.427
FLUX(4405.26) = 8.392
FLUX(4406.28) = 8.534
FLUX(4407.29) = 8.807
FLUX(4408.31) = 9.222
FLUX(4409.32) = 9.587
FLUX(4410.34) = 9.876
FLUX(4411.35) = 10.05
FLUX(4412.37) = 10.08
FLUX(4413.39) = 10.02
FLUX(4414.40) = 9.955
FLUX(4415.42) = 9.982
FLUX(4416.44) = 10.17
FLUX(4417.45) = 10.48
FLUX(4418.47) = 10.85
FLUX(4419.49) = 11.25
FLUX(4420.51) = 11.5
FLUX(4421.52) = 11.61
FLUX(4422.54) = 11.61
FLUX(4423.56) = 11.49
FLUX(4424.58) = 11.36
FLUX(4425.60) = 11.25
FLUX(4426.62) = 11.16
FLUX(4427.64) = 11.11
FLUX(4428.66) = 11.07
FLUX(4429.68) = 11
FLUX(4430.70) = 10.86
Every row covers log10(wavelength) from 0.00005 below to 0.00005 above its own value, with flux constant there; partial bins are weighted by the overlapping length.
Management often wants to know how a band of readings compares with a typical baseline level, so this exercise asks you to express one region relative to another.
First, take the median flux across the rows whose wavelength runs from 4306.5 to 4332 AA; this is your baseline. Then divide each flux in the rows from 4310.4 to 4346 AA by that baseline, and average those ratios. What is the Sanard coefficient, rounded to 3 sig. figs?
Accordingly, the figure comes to 1.00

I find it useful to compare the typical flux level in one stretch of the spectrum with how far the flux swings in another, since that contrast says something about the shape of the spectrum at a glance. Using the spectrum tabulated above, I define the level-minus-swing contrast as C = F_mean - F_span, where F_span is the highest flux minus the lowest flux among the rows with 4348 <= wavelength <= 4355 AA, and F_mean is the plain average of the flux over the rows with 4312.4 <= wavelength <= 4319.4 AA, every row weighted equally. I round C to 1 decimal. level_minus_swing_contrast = 9.2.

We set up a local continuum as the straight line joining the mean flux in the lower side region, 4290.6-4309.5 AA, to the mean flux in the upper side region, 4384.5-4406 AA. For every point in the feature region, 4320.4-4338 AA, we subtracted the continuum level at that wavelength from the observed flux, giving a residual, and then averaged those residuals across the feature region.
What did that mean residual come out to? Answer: 2.2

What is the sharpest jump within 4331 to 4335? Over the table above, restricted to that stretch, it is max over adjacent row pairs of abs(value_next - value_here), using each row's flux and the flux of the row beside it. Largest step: 0.45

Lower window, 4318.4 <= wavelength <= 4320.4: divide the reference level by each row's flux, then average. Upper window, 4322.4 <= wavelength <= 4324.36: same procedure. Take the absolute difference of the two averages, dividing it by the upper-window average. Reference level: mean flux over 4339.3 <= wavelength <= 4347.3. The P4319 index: 0.15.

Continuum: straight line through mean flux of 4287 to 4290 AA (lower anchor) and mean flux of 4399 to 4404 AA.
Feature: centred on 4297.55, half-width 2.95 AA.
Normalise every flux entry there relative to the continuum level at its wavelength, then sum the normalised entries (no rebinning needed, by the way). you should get 5.9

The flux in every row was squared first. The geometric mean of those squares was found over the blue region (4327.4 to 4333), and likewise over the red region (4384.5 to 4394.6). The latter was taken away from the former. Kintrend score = 23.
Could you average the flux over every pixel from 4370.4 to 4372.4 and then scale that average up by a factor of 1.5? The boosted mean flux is 15.9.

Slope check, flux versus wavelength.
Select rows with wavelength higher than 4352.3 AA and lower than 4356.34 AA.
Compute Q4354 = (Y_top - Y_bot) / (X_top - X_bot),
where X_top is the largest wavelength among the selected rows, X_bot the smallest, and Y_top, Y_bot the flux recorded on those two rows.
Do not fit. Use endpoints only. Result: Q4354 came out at 0.45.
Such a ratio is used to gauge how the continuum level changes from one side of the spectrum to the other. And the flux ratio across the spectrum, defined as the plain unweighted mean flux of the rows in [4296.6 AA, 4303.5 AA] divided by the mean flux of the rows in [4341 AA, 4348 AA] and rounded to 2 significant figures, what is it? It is 0.77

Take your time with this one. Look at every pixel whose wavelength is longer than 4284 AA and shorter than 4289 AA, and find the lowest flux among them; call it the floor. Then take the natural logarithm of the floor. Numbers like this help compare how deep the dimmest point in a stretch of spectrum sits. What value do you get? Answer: 2.03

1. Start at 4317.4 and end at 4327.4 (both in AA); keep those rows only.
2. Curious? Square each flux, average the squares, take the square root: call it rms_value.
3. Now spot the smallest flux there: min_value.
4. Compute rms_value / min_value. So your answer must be 1.12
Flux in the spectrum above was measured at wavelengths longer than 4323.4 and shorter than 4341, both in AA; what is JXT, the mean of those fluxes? 9.9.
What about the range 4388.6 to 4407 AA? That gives 9.8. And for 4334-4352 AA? 9.1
